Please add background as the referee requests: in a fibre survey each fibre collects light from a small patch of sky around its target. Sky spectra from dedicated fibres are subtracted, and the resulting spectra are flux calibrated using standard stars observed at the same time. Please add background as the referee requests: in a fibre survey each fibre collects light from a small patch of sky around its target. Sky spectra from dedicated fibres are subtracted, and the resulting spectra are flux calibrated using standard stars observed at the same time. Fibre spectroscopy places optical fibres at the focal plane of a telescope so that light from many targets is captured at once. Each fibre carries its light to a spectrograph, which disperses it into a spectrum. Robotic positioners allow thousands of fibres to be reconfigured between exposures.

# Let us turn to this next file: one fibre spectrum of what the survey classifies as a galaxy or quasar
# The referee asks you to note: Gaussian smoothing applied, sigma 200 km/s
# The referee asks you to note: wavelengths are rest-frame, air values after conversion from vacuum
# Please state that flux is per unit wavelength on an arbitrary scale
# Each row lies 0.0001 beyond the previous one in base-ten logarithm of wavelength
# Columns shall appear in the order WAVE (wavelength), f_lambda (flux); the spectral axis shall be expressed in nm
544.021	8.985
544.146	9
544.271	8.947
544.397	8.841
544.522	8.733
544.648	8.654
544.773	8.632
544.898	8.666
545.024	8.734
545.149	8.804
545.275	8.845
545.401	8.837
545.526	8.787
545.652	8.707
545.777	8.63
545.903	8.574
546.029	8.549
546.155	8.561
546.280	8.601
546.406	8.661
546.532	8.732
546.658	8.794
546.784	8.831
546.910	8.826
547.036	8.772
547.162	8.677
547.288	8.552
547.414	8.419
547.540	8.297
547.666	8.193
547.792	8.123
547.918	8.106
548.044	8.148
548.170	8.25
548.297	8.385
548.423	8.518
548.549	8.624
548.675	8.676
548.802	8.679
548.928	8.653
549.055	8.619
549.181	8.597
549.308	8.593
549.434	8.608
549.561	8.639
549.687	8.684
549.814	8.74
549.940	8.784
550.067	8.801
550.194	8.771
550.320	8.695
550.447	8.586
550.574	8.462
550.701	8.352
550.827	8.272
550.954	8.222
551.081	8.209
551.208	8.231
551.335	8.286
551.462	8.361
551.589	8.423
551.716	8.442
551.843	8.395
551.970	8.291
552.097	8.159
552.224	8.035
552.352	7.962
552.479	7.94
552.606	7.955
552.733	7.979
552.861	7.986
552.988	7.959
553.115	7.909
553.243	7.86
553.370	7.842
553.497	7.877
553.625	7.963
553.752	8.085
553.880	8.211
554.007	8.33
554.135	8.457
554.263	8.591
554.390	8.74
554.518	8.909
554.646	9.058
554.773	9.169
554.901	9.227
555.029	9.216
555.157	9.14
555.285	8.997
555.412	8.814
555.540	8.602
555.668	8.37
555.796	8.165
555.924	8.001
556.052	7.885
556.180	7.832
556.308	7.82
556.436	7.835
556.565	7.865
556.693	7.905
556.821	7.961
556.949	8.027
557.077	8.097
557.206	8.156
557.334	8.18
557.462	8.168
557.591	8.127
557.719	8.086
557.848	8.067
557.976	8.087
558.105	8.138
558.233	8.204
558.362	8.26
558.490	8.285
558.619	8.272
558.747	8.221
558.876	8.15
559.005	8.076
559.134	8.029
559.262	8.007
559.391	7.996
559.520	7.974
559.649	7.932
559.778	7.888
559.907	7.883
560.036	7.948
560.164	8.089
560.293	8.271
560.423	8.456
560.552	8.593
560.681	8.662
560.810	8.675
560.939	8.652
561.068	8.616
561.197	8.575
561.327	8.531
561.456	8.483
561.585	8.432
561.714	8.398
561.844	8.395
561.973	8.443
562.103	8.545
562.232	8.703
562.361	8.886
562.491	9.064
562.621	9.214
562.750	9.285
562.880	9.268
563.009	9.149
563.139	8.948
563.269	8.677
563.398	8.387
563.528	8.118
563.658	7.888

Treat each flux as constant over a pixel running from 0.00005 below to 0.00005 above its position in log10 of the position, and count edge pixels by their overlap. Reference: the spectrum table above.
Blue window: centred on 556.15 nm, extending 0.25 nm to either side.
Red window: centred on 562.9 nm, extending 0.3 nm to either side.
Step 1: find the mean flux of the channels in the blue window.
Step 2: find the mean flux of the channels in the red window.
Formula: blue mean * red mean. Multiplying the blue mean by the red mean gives 72.3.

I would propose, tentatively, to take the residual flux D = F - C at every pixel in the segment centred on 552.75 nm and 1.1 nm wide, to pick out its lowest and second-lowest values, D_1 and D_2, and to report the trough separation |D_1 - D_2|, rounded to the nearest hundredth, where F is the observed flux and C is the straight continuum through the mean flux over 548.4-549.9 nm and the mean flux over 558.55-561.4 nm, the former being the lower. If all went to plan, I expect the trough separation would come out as 0.04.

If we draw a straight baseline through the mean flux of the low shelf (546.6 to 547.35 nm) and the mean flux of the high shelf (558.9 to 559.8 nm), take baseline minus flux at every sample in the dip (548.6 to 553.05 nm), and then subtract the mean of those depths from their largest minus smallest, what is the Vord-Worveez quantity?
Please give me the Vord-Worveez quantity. 0.61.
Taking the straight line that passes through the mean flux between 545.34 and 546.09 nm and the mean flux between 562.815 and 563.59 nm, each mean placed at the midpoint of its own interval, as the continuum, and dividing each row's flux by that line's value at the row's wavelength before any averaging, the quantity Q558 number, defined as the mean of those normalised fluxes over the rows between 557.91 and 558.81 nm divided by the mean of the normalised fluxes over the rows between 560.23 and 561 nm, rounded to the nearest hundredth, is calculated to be 0.96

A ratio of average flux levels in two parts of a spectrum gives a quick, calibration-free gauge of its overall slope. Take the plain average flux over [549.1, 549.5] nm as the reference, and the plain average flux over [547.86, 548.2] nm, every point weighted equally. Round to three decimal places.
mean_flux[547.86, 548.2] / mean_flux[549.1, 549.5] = 0.950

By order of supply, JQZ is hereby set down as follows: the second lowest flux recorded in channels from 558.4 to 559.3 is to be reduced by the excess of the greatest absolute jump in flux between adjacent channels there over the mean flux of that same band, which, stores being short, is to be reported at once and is 16.1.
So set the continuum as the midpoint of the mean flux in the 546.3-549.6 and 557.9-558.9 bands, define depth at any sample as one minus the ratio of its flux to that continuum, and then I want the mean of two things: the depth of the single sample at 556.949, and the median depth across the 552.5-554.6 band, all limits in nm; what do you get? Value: 0.044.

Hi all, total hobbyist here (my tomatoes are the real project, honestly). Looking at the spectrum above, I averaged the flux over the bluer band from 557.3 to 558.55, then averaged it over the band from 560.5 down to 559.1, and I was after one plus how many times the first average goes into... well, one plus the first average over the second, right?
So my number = 2.01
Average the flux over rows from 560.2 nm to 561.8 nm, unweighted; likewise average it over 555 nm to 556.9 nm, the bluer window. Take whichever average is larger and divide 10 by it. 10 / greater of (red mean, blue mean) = 1.17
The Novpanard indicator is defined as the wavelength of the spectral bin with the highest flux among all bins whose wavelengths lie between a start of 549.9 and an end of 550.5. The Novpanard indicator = 550.067 nm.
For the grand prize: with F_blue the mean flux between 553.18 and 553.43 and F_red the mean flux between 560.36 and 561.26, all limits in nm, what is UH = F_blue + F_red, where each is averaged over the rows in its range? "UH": 16.5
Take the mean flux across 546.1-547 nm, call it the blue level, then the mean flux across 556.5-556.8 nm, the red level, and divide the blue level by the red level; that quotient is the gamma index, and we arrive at 1.11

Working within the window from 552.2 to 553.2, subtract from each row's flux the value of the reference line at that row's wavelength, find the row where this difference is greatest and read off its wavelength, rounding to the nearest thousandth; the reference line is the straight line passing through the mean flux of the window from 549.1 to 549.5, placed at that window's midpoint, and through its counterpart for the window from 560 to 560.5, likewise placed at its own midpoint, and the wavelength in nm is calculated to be 552.224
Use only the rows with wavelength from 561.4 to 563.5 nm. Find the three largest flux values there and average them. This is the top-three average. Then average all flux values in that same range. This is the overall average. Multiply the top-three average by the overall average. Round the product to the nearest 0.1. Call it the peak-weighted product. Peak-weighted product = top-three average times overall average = 81.1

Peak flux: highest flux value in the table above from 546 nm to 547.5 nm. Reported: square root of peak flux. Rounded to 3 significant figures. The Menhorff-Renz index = 2.97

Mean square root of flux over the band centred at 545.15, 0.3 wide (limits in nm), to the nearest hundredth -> 2.97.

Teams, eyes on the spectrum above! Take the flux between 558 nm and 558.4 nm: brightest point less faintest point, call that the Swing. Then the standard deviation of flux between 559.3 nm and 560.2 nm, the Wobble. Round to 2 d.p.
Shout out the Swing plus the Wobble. 0.19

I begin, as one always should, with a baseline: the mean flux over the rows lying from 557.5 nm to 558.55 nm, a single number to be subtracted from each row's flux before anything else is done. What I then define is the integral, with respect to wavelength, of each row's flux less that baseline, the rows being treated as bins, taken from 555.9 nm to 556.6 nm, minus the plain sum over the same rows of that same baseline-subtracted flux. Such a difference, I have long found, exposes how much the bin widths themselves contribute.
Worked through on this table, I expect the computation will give 1.5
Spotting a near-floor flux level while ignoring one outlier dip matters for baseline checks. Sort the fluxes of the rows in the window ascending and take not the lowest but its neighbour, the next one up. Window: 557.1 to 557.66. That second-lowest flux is 8.156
